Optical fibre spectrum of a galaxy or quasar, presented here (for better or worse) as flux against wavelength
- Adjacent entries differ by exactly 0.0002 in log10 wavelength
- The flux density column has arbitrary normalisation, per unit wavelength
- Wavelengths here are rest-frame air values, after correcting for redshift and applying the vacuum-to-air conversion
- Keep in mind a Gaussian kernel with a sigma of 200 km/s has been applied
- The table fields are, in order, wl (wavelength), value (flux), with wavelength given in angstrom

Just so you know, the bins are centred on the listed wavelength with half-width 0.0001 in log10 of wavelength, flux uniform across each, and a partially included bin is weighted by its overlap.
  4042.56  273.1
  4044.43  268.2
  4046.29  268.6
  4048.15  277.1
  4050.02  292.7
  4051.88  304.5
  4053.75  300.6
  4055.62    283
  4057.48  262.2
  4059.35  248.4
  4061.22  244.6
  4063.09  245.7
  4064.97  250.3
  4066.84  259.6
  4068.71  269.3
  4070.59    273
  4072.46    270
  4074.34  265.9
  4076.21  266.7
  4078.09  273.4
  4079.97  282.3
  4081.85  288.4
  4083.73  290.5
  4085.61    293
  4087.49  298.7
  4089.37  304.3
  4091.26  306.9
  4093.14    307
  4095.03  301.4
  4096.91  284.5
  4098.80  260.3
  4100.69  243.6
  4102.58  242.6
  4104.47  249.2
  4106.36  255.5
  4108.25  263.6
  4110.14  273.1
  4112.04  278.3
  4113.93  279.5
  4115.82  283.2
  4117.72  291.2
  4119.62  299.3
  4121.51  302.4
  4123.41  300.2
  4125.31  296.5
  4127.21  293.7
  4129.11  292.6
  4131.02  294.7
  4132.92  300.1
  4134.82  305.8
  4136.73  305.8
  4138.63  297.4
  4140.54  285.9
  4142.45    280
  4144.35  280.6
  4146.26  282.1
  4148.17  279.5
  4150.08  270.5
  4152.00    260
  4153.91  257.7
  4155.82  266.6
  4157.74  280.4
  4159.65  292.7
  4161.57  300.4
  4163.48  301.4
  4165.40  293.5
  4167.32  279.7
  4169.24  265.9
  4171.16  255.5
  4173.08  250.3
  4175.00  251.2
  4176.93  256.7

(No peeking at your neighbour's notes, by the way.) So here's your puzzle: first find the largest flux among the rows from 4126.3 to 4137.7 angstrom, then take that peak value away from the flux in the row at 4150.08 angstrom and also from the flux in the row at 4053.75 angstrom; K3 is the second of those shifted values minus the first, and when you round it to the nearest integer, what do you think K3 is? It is 30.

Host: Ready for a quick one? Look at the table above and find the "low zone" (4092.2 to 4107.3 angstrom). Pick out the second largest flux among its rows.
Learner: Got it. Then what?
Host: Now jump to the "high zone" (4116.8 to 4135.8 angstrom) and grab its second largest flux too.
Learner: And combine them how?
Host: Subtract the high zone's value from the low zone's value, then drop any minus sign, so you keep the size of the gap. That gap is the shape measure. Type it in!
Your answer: 1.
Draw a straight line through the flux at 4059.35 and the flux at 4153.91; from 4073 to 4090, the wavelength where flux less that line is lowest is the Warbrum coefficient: 4074.34 angstrom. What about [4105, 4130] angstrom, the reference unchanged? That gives 4106.36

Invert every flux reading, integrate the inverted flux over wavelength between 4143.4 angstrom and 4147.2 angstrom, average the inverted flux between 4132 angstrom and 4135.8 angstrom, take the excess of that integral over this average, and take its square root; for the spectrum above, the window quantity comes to 0.101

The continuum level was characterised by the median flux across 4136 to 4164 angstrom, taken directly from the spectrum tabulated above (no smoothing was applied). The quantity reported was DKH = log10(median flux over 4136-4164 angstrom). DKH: 2.45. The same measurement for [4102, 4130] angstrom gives 2.45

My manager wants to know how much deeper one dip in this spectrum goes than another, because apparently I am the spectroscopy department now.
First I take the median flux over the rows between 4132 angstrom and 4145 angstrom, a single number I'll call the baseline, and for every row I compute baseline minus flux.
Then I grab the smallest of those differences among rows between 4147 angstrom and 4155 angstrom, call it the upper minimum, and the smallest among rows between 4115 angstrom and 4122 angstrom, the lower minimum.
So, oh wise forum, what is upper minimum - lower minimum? 23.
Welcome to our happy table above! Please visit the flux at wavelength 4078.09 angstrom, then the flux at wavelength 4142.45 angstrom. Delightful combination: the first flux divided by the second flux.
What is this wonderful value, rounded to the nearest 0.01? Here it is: 0.98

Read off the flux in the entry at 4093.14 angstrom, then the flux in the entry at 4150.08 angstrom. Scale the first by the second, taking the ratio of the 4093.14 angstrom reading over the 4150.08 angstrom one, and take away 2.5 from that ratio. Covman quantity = -1.37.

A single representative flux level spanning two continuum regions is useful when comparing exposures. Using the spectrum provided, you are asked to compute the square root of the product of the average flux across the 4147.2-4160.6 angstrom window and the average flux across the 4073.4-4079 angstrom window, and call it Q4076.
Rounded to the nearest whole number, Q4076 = 271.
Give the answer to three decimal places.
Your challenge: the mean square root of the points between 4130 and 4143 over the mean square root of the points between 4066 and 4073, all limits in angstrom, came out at 1.050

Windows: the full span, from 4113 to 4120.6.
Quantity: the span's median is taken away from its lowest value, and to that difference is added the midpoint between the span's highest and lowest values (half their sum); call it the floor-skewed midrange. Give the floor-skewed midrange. 282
